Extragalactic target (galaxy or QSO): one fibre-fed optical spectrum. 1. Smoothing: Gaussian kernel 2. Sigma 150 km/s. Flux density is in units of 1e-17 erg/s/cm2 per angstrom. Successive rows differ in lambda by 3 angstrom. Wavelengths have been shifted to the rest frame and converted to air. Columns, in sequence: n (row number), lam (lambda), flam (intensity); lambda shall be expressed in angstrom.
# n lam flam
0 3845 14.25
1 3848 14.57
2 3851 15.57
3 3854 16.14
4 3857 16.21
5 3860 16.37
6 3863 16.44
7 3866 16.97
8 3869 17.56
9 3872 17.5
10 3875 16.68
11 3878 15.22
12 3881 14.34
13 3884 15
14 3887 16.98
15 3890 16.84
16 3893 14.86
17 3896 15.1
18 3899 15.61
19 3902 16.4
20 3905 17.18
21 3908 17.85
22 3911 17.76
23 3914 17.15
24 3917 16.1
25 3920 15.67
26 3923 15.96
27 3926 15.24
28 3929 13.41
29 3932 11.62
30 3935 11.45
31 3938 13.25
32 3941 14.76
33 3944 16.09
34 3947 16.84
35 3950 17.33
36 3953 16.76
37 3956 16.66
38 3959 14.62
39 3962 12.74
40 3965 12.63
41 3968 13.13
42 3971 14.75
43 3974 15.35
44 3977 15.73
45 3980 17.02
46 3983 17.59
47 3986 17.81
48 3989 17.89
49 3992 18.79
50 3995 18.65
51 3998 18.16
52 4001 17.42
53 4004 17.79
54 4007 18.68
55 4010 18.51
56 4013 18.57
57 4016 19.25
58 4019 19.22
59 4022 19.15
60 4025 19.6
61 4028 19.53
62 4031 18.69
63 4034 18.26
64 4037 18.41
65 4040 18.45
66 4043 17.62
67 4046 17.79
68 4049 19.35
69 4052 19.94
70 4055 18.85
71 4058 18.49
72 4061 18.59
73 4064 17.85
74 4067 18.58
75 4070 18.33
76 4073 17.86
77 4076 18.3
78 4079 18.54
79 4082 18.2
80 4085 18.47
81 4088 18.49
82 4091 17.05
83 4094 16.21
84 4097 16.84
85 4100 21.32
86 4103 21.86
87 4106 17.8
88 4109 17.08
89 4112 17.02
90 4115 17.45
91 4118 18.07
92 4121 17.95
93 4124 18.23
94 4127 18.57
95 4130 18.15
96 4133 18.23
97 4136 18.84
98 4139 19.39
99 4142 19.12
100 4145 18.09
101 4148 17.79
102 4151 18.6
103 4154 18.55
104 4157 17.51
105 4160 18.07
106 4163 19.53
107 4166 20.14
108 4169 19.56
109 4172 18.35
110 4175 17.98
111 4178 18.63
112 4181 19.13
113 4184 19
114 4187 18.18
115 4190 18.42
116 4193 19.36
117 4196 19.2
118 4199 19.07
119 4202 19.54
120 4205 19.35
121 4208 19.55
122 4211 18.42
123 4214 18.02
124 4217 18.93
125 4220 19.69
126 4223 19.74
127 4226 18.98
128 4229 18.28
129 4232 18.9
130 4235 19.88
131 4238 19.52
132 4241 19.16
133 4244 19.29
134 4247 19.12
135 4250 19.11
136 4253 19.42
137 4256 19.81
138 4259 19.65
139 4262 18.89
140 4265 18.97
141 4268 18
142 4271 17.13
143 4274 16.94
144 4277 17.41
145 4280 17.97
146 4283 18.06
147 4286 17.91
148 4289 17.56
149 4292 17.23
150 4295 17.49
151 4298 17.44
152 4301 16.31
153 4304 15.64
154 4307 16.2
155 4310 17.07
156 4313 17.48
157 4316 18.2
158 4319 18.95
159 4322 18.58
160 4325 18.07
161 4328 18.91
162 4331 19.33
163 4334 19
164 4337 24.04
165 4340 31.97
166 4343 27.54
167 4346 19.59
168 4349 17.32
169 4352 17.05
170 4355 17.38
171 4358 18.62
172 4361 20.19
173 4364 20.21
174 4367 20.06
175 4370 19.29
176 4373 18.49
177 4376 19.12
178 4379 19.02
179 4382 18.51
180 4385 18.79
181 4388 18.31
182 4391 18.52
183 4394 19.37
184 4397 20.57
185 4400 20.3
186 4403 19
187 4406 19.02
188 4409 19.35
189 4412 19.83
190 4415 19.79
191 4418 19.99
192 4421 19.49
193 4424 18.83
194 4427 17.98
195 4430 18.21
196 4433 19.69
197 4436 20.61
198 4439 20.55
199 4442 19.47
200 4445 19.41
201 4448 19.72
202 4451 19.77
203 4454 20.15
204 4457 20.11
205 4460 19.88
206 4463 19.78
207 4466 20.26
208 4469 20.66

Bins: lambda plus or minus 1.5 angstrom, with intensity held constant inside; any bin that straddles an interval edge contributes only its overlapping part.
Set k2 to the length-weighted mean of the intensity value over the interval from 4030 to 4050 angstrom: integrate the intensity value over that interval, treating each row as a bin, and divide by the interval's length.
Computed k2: 18.3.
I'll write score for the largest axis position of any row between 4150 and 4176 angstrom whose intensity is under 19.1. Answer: 4175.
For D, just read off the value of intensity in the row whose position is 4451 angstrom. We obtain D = 19.77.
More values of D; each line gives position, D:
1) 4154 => 18.55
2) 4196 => 19.2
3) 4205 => 19.35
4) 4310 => 17.07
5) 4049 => 19.35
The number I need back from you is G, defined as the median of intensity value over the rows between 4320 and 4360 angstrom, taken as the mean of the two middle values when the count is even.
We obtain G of 18.9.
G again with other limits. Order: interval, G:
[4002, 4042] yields 18.7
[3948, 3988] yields 15.7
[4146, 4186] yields 18.6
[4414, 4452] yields 19.7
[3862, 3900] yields 16.4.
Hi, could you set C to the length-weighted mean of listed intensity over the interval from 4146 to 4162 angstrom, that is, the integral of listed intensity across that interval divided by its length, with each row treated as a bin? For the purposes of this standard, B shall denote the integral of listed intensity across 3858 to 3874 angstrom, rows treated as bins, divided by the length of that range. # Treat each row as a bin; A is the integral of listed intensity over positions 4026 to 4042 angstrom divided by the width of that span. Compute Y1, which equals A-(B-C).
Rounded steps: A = 18.7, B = 16.9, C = 18.1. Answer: 19.9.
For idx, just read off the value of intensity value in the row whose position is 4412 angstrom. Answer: 19.83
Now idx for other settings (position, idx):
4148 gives 17.79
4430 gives 18.21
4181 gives 19.13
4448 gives 19.72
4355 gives 17.38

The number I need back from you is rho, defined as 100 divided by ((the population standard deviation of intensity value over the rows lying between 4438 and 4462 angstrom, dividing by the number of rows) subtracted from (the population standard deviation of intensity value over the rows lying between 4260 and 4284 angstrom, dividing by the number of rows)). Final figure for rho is 289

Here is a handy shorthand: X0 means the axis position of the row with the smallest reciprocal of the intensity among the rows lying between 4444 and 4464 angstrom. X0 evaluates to 4454 angstrom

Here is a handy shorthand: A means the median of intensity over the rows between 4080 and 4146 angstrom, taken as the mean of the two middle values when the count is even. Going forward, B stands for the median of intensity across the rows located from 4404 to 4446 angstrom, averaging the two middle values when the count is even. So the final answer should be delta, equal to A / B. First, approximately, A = 18.2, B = 19.5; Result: 0.93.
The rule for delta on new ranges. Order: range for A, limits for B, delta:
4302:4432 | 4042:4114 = 1.04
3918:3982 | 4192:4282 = 0.80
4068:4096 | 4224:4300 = 0.97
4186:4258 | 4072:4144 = 1.05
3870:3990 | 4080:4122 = 0.89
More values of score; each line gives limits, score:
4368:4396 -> 4391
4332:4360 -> 4358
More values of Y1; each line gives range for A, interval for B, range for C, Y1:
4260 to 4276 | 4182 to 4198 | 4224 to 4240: 18.3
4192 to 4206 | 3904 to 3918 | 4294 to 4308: 18.7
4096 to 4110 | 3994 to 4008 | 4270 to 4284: 18.5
